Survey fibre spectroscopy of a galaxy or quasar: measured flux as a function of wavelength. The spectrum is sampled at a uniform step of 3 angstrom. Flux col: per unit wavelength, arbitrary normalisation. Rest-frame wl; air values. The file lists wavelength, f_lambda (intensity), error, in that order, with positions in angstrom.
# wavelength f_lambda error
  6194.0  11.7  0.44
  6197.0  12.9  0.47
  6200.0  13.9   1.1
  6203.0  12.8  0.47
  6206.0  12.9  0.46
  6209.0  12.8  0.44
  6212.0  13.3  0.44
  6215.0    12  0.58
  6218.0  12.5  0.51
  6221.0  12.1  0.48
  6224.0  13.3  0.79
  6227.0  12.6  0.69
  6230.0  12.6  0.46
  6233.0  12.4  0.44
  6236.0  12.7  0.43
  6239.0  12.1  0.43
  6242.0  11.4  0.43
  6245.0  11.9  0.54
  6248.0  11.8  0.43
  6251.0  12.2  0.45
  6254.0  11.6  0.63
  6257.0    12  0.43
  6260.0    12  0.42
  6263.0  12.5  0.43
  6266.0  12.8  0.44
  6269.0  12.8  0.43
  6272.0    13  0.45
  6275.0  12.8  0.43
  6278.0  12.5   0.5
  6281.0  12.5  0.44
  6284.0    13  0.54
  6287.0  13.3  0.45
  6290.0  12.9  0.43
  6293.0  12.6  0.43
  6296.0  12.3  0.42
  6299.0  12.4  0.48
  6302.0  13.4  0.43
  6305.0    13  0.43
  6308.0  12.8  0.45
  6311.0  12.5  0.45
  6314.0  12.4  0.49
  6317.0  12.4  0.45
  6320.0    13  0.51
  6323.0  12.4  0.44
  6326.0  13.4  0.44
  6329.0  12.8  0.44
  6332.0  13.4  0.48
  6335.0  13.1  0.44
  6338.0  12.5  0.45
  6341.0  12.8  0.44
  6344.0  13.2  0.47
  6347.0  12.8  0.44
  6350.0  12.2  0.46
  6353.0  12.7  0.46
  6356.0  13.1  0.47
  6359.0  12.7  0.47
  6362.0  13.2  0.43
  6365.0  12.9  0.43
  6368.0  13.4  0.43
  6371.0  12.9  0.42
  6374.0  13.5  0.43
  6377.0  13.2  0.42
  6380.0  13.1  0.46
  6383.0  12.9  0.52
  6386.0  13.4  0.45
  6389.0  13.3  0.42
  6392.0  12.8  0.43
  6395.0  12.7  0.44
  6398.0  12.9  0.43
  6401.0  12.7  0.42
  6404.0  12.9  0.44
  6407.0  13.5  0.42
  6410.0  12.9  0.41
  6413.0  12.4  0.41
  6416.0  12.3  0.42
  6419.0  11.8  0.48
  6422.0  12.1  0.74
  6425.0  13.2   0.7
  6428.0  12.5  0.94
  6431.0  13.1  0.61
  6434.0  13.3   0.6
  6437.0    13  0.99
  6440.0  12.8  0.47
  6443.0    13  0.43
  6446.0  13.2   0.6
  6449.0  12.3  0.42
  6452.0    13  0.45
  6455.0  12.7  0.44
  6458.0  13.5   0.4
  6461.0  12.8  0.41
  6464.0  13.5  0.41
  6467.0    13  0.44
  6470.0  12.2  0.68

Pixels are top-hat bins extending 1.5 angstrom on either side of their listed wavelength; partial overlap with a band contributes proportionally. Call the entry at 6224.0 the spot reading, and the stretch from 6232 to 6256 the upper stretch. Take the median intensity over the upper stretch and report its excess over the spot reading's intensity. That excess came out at -1.3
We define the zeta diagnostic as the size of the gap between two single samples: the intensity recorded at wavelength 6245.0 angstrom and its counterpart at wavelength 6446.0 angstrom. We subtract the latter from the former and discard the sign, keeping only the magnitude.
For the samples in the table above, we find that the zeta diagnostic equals 1.30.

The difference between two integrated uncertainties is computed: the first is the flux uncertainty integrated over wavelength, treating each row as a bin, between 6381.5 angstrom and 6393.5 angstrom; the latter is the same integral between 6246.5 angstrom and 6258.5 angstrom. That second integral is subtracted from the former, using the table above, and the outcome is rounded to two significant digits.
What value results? -0.36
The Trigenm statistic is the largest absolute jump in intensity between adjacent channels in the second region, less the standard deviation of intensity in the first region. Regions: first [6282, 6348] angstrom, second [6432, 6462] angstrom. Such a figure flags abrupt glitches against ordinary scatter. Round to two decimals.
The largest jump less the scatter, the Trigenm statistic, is 0.54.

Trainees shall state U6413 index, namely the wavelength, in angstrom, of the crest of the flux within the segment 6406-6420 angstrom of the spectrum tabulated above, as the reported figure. 6407.0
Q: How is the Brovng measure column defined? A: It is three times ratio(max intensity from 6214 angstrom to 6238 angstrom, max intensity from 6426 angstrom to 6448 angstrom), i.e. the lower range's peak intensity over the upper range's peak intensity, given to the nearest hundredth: 3.00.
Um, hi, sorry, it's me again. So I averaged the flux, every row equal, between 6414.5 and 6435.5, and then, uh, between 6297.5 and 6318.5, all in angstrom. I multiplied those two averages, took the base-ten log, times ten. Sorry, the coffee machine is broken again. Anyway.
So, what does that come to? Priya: 22.05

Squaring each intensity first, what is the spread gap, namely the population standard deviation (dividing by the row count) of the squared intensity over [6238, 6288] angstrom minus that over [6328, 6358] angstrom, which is 4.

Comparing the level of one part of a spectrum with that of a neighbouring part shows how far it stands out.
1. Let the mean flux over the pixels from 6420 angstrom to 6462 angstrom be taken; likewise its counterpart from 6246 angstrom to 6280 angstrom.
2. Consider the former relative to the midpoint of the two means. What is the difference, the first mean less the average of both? 0.26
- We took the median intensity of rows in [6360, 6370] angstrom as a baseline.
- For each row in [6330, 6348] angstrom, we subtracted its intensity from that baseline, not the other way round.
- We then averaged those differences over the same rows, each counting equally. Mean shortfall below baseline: 0.233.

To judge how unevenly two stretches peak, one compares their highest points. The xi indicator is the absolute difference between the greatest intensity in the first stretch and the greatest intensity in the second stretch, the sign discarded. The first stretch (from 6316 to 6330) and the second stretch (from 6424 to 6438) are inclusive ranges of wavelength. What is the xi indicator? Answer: 0.10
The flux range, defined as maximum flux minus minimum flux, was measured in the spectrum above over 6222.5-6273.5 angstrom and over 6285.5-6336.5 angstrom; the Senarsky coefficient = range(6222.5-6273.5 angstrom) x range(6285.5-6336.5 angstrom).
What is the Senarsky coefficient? 2.09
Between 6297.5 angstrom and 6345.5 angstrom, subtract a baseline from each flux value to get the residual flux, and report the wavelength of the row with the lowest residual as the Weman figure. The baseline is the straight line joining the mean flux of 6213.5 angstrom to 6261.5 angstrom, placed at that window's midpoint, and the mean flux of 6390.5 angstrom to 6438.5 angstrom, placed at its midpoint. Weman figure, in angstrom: 6323.0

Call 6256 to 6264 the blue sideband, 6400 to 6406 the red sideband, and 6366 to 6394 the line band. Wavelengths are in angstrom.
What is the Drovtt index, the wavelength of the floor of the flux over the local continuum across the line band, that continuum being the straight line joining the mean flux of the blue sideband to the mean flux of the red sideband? 6392.0 angstrom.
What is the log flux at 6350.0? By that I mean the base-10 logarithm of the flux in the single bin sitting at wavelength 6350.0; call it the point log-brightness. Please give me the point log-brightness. 1.09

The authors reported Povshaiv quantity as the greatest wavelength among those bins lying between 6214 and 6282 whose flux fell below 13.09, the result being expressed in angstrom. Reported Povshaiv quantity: 6281.0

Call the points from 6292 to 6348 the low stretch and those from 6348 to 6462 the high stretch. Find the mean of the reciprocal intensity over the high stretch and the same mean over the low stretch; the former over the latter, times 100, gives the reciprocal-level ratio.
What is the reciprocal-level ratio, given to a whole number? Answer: 99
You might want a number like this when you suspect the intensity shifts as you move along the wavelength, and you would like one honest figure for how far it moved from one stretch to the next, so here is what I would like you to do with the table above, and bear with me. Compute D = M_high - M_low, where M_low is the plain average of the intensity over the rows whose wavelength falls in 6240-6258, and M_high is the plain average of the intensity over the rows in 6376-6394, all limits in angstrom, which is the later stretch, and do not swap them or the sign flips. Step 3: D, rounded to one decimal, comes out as 1.3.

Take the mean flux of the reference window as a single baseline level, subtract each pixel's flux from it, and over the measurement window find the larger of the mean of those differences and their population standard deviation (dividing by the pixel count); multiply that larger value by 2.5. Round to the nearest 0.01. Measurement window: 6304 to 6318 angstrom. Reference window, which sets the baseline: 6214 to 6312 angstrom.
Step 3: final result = 0.60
